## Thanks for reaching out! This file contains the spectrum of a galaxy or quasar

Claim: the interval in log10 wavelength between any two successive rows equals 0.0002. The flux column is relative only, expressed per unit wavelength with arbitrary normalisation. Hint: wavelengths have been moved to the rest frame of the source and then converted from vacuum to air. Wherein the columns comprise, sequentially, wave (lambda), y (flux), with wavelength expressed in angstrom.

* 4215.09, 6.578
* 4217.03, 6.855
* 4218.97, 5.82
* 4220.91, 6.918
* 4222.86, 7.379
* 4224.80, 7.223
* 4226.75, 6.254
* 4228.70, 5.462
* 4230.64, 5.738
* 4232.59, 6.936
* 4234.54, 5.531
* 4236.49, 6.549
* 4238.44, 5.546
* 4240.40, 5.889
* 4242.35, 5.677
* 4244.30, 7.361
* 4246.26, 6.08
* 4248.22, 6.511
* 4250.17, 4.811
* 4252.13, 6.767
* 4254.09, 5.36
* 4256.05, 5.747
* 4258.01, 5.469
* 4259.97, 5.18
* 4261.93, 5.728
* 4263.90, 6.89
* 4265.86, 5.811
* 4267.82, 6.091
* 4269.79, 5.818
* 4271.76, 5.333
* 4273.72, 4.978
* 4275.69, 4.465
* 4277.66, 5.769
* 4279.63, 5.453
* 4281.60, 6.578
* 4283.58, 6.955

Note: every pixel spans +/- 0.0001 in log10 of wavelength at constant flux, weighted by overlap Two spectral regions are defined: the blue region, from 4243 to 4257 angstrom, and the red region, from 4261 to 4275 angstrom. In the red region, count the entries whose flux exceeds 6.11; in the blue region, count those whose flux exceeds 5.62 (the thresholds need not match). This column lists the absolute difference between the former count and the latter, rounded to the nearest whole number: 4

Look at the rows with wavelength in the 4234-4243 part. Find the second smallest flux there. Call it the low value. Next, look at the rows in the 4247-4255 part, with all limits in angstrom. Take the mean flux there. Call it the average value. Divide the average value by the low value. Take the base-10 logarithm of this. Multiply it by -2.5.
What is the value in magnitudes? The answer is -0.06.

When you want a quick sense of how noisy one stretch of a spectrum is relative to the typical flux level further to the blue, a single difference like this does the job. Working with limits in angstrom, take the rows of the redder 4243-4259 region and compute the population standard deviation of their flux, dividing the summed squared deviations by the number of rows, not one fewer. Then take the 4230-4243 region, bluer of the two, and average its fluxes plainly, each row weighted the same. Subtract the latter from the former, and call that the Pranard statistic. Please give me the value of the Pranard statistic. -5.2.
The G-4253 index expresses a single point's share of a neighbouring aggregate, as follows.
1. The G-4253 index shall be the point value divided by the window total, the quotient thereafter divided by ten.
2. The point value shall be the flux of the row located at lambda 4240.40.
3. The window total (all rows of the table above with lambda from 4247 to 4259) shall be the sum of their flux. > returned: 0.017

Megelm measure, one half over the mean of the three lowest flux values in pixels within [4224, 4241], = 0.091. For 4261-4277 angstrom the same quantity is 0.102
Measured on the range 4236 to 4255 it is 0.095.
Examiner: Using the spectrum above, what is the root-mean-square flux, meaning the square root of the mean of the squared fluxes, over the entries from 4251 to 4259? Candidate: 5.9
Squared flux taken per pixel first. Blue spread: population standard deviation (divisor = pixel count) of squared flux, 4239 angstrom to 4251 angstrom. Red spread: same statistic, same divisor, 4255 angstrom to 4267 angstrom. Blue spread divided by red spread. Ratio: 1.47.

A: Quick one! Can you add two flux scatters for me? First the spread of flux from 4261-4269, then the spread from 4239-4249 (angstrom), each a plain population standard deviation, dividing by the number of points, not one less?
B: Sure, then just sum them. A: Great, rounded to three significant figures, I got 1.05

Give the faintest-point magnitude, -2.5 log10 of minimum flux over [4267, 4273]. -1.82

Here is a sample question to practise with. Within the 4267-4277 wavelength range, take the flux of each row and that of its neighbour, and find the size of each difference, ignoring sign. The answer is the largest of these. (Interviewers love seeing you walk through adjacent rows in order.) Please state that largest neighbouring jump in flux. 0.5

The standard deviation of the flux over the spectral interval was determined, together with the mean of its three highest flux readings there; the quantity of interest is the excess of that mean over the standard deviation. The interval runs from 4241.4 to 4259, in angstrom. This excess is 6.1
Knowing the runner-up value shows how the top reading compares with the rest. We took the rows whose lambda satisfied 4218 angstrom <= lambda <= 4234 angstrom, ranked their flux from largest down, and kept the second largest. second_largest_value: 7.223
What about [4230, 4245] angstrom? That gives 6.936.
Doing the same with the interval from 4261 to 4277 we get 6.091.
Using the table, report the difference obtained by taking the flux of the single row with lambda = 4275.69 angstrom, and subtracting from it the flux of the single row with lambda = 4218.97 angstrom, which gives -1.4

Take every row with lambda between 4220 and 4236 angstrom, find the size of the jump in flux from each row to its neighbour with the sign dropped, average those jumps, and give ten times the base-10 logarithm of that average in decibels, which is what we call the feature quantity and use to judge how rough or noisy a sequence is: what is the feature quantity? -1.2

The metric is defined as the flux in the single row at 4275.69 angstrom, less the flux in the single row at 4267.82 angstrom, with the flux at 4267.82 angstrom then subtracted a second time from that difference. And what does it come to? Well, -7.7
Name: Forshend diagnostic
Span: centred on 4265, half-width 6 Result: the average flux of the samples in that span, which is 5.9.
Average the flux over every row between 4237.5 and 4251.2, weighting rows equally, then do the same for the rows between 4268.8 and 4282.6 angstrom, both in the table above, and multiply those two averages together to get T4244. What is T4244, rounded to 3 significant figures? 32.8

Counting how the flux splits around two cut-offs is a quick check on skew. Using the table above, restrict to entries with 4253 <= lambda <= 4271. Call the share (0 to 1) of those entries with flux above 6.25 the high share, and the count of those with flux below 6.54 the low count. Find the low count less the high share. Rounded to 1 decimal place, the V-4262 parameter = 7.9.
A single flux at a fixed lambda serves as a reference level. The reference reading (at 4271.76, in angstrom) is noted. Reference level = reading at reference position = 5.333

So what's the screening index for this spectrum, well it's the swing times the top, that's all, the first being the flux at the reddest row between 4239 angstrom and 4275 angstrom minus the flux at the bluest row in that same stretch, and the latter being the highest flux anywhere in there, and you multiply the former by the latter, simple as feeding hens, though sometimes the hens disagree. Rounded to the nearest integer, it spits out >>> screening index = -7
